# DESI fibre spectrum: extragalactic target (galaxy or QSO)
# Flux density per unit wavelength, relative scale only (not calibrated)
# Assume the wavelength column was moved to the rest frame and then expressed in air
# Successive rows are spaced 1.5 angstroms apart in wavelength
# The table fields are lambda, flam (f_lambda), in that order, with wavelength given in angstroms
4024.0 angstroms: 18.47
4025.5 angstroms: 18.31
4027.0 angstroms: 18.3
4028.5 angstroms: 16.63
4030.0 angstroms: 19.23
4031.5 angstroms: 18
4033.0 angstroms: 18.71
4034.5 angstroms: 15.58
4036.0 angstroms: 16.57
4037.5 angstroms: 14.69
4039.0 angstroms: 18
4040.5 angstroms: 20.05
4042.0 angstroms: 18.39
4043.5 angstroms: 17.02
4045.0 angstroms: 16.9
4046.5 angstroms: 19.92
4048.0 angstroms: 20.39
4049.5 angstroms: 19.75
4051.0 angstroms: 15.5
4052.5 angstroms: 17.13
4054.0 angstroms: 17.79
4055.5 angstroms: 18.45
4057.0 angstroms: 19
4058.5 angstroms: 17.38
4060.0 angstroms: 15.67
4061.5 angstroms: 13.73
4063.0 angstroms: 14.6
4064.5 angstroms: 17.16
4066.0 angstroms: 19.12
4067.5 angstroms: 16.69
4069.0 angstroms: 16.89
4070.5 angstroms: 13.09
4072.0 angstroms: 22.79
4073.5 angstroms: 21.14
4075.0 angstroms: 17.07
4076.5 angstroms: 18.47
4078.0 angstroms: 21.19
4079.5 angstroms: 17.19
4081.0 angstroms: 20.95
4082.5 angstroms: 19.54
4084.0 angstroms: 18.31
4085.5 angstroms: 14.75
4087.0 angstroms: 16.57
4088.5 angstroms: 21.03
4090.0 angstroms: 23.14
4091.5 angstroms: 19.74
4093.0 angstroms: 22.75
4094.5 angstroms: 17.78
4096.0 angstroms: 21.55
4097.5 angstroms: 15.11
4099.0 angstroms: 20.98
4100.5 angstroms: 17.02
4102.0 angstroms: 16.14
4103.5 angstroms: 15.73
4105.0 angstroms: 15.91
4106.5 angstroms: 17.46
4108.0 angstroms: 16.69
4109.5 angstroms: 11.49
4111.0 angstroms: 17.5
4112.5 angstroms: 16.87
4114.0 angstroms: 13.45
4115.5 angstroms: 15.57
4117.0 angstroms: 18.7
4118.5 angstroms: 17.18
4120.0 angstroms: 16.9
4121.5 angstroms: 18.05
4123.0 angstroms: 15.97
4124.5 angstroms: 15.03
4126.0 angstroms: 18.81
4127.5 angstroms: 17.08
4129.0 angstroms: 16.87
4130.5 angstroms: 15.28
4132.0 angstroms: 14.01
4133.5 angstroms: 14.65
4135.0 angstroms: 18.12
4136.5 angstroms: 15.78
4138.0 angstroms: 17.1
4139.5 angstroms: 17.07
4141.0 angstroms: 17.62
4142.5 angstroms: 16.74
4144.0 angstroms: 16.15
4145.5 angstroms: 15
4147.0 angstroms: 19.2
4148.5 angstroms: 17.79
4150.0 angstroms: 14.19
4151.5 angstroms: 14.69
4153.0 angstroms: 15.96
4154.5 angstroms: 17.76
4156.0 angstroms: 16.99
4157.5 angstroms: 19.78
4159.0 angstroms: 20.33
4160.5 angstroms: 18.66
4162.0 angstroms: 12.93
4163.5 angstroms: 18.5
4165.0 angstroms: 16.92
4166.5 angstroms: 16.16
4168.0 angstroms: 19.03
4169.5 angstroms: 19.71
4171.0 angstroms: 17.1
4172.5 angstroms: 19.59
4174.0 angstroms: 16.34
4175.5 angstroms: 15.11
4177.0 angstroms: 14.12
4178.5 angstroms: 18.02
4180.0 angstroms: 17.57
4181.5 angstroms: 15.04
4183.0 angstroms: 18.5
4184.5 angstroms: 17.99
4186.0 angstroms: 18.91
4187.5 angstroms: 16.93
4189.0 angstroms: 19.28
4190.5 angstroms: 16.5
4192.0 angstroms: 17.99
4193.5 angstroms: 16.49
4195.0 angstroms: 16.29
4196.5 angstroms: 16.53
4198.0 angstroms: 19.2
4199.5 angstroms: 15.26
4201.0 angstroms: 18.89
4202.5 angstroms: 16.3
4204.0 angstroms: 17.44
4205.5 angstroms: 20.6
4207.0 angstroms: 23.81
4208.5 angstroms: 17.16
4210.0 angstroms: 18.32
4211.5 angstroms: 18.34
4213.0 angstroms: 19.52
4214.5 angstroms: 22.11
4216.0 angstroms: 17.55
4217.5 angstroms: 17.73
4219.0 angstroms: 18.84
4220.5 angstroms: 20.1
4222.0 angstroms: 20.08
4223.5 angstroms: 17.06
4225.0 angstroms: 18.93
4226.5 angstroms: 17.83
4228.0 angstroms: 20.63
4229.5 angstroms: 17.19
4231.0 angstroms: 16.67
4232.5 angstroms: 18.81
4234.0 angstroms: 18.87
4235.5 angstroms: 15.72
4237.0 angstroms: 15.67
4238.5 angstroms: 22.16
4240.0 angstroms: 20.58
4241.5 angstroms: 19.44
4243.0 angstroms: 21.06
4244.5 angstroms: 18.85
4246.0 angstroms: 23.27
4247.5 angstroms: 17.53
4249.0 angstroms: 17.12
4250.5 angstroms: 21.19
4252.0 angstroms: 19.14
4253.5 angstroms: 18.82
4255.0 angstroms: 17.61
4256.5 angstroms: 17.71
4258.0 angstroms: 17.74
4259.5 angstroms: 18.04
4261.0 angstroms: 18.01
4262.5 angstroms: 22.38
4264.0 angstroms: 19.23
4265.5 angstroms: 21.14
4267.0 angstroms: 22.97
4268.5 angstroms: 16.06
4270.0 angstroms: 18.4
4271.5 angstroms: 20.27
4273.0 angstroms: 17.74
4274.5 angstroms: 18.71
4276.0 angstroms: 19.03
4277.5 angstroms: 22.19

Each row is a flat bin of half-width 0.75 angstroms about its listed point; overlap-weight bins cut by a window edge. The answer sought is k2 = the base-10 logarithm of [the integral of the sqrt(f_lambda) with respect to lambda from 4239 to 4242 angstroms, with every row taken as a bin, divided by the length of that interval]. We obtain 0.653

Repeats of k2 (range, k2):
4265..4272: 0.646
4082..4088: 0.619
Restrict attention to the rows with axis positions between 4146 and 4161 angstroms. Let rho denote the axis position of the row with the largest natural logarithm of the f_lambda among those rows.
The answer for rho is 4159.0 angstroms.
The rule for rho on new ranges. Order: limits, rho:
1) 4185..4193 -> 4189.0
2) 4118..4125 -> 4121.5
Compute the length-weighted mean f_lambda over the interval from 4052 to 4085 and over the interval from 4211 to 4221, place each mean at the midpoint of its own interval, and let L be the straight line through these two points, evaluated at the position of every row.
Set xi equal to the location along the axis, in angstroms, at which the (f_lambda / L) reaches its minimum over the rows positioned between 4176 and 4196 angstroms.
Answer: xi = 4177.0 angstroms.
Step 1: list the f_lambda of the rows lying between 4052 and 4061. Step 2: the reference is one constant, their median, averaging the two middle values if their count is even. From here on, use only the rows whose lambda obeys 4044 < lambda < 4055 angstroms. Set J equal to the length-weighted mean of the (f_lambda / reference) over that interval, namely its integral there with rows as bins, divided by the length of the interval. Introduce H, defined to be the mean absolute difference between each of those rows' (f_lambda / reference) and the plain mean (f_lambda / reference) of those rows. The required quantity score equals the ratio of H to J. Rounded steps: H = 0.089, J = 1.03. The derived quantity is 0.086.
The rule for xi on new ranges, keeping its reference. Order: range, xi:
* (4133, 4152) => 4150.0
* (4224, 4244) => 4237.0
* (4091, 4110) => 4109.5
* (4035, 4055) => 4037.5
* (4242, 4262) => 4249.0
